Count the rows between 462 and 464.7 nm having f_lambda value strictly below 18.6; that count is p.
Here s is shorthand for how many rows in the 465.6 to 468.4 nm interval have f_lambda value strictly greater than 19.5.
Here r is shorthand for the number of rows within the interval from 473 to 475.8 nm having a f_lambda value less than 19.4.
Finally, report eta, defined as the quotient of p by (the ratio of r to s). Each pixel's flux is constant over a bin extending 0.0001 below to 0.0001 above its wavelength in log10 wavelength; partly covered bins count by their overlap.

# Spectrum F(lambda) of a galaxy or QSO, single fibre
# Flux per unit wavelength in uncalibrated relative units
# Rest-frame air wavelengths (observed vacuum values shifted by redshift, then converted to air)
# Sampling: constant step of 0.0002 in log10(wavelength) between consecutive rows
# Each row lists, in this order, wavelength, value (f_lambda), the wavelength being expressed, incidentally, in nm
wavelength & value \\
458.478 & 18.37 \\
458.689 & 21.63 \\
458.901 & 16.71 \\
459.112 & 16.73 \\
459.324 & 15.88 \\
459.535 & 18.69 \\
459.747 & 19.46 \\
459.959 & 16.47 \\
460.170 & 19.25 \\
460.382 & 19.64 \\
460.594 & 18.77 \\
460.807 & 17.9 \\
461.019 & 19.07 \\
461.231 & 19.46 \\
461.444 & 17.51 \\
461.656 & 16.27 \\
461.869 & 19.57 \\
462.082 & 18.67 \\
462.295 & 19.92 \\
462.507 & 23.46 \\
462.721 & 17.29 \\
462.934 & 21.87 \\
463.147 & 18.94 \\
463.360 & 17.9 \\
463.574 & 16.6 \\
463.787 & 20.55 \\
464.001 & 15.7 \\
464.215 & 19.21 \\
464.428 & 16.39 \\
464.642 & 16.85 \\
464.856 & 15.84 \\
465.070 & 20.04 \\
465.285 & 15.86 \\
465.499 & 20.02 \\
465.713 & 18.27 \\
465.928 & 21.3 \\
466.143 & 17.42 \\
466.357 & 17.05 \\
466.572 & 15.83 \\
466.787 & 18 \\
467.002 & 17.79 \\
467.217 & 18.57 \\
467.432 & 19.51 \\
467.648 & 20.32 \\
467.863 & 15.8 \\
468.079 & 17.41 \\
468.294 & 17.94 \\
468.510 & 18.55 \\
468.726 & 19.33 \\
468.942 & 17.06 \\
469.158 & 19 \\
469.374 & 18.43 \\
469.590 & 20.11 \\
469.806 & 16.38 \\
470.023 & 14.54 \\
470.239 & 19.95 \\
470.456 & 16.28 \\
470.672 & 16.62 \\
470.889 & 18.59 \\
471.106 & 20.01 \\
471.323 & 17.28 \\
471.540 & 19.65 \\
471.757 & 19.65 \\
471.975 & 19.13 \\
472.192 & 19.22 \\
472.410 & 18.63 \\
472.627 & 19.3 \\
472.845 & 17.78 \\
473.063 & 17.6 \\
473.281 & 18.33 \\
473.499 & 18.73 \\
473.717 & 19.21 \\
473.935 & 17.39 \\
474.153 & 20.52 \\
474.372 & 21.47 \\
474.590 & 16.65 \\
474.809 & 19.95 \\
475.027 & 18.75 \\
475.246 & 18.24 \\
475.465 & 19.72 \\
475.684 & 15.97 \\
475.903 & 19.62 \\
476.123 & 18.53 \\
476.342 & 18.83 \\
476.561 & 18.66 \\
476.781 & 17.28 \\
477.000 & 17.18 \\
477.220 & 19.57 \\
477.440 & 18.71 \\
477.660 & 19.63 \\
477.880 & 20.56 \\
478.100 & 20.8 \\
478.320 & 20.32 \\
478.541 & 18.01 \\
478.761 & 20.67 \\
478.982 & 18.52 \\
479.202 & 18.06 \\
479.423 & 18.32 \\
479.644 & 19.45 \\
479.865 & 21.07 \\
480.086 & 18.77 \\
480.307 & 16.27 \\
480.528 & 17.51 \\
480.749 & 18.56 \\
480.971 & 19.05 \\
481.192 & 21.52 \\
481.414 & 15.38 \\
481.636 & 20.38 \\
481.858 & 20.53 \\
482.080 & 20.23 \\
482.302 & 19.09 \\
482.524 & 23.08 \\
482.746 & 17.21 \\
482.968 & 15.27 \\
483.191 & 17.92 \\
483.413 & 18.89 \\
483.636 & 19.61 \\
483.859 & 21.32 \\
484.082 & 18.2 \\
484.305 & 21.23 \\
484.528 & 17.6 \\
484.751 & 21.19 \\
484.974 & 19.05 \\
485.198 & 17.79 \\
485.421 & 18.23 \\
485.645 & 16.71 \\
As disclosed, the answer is 2.0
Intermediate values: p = 6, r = 9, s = 3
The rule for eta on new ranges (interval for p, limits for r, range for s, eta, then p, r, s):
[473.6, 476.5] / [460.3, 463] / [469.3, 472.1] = 3.6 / 5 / 7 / 5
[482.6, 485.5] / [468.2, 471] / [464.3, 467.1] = 1.9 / 7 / 11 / 3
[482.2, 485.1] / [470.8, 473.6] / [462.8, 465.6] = 2.0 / 5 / 10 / 4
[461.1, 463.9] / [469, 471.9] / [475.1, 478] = 3.1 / 5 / 8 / 5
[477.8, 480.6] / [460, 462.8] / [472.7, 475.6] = 3.0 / 6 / 8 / 4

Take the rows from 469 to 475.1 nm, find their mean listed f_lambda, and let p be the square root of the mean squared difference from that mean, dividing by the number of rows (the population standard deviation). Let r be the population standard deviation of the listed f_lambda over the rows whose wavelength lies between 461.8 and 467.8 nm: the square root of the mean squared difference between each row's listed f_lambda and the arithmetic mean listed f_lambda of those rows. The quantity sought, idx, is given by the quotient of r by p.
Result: 1.30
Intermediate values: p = 1.50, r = 1.95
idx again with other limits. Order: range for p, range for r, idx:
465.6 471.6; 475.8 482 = 0.92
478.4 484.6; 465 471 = 0.90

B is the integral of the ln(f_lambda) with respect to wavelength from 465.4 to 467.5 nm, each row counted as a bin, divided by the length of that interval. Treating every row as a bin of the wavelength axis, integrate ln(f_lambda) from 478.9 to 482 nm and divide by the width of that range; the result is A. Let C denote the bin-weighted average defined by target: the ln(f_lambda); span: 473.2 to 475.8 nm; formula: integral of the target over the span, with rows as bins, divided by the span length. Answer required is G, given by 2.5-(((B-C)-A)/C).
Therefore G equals 3.51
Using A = 2.93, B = 2.91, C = 2.93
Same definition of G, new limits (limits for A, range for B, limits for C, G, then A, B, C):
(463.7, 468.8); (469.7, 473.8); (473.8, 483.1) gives 3.50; 2.89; 2.90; 2.94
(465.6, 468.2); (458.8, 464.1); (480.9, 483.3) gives 3.49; 2.89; 2.91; 2.94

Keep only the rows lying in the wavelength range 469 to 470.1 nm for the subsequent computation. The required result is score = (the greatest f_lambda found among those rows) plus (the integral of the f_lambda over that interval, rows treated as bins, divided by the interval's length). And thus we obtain 37.9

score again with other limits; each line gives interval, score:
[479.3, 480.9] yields 39.6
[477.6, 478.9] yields 40.8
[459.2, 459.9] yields 37.3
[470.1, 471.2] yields 38.2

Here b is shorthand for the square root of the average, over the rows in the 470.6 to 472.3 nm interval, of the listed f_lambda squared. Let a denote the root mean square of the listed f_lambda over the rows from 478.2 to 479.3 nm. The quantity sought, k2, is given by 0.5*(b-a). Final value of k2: -0.2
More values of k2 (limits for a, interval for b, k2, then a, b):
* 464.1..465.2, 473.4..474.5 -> 0.9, 17.7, 19.5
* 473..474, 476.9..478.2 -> 0.6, 18.3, 19.4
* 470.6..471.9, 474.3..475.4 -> 0.2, 18.7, 19.1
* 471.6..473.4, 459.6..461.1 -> 0.0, 18.7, 18.7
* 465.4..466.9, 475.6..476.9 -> -0.1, 18.3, 18.2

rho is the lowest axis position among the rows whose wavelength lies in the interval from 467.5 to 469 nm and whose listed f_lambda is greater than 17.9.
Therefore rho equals 467.648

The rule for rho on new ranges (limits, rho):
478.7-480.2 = 478.761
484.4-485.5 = 484.751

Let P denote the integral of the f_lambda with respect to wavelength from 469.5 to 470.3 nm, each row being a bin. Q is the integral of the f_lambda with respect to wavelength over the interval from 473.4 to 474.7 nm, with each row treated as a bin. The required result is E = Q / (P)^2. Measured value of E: 0.125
